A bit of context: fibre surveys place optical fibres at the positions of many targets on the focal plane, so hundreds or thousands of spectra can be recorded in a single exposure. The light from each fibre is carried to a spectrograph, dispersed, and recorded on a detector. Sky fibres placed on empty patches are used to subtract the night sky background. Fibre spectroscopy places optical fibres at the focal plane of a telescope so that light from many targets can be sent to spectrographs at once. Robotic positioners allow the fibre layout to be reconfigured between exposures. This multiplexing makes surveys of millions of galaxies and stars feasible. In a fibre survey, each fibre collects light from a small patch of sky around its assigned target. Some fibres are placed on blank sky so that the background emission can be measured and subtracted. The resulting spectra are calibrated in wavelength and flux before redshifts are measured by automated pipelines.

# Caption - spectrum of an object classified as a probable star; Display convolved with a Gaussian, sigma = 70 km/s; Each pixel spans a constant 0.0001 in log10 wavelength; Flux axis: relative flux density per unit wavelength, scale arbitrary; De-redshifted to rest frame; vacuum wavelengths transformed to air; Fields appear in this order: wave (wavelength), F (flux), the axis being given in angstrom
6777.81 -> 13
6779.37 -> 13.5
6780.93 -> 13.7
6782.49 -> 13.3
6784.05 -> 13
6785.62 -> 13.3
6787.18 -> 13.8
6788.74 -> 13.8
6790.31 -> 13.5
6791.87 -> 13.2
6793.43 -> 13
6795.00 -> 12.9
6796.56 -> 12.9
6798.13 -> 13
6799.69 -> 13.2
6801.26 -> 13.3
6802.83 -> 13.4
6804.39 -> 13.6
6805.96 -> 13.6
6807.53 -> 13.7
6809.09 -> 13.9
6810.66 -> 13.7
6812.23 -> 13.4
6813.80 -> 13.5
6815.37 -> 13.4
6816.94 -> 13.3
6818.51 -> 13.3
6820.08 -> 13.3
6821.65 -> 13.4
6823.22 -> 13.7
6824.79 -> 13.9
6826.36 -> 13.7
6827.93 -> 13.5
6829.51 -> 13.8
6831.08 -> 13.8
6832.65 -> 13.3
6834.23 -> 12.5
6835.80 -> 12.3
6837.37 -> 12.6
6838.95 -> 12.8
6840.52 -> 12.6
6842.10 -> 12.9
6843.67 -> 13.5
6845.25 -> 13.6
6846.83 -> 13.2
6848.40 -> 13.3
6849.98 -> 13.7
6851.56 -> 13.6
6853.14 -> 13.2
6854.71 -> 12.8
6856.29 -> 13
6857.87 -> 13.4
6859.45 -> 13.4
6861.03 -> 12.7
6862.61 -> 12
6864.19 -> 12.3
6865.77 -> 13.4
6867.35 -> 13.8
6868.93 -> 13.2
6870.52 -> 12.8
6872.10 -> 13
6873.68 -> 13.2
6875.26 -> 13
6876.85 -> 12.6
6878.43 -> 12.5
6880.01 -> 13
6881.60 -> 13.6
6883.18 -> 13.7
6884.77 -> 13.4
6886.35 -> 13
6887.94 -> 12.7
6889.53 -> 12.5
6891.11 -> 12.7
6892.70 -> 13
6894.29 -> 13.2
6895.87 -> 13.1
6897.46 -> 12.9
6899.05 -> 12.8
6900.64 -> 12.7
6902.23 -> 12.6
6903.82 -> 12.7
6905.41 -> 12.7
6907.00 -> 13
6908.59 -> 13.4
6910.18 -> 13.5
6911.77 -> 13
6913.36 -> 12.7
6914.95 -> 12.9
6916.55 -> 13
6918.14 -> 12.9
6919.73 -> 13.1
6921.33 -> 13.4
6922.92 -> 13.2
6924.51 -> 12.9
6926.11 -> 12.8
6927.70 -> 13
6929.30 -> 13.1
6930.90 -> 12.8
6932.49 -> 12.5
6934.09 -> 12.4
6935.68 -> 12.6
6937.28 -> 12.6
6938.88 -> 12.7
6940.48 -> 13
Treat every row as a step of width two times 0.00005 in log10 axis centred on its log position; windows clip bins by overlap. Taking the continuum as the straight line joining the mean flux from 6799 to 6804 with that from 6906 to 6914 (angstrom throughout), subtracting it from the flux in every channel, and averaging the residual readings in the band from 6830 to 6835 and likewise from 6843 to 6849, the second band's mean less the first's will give 0.2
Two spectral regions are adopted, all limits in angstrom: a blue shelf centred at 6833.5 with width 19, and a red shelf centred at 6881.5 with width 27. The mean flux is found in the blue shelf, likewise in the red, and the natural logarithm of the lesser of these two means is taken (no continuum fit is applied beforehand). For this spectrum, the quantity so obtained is 2.57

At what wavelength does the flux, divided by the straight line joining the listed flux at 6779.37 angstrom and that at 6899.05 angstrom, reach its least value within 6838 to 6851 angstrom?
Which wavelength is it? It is 6840.52 angstrom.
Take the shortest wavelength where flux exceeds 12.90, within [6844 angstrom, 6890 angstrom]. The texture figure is 6845.25 angstrom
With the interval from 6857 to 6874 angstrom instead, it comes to 6857.87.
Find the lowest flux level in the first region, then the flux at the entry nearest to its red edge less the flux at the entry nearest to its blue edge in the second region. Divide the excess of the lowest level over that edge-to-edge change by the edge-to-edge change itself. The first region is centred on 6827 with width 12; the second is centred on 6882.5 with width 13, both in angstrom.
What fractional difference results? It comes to 132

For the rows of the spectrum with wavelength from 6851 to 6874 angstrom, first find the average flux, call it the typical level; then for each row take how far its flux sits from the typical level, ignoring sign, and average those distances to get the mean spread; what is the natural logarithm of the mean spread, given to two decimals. -0.99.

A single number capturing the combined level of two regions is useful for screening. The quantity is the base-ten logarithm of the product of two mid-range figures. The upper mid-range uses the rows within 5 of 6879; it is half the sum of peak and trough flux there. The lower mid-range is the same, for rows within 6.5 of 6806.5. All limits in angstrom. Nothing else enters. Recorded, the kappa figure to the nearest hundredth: 2.25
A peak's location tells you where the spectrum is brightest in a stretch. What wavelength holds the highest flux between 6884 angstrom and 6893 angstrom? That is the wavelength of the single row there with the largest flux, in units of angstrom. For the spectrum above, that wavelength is 6884.77 angstrom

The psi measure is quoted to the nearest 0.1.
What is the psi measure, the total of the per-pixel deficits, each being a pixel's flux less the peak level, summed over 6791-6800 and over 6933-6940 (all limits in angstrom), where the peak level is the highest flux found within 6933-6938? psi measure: 2.5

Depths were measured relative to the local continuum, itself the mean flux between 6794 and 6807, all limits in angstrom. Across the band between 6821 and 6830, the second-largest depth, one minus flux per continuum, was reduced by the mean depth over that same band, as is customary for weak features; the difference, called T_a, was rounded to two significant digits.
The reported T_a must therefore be 0.013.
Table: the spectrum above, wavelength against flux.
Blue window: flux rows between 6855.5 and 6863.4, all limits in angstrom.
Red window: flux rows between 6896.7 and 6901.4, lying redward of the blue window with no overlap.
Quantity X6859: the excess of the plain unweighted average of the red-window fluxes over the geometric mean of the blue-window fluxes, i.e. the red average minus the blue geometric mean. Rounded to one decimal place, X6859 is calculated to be -0.1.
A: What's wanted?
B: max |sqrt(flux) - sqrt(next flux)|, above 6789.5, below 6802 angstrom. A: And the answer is 0.041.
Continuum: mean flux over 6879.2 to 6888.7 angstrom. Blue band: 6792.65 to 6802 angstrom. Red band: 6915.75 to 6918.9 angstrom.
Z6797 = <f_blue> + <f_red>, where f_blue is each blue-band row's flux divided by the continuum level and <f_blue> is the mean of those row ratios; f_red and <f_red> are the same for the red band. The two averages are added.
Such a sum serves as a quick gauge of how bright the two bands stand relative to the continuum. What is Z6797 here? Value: 1.96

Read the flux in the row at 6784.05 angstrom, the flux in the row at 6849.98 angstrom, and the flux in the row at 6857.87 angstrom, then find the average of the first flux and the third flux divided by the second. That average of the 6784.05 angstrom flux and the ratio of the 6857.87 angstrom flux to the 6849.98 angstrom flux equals 6.99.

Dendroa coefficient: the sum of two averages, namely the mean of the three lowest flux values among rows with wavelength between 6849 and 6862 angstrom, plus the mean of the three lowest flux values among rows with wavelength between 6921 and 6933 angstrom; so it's 25.5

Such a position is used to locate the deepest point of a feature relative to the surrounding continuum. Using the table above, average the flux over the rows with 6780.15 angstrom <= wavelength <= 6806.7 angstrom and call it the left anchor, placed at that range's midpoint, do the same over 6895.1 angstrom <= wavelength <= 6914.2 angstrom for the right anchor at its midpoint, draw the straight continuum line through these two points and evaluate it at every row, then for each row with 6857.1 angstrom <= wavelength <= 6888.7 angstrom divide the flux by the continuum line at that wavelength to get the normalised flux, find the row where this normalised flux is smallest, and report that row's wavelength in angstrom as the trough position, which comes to 6862.61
